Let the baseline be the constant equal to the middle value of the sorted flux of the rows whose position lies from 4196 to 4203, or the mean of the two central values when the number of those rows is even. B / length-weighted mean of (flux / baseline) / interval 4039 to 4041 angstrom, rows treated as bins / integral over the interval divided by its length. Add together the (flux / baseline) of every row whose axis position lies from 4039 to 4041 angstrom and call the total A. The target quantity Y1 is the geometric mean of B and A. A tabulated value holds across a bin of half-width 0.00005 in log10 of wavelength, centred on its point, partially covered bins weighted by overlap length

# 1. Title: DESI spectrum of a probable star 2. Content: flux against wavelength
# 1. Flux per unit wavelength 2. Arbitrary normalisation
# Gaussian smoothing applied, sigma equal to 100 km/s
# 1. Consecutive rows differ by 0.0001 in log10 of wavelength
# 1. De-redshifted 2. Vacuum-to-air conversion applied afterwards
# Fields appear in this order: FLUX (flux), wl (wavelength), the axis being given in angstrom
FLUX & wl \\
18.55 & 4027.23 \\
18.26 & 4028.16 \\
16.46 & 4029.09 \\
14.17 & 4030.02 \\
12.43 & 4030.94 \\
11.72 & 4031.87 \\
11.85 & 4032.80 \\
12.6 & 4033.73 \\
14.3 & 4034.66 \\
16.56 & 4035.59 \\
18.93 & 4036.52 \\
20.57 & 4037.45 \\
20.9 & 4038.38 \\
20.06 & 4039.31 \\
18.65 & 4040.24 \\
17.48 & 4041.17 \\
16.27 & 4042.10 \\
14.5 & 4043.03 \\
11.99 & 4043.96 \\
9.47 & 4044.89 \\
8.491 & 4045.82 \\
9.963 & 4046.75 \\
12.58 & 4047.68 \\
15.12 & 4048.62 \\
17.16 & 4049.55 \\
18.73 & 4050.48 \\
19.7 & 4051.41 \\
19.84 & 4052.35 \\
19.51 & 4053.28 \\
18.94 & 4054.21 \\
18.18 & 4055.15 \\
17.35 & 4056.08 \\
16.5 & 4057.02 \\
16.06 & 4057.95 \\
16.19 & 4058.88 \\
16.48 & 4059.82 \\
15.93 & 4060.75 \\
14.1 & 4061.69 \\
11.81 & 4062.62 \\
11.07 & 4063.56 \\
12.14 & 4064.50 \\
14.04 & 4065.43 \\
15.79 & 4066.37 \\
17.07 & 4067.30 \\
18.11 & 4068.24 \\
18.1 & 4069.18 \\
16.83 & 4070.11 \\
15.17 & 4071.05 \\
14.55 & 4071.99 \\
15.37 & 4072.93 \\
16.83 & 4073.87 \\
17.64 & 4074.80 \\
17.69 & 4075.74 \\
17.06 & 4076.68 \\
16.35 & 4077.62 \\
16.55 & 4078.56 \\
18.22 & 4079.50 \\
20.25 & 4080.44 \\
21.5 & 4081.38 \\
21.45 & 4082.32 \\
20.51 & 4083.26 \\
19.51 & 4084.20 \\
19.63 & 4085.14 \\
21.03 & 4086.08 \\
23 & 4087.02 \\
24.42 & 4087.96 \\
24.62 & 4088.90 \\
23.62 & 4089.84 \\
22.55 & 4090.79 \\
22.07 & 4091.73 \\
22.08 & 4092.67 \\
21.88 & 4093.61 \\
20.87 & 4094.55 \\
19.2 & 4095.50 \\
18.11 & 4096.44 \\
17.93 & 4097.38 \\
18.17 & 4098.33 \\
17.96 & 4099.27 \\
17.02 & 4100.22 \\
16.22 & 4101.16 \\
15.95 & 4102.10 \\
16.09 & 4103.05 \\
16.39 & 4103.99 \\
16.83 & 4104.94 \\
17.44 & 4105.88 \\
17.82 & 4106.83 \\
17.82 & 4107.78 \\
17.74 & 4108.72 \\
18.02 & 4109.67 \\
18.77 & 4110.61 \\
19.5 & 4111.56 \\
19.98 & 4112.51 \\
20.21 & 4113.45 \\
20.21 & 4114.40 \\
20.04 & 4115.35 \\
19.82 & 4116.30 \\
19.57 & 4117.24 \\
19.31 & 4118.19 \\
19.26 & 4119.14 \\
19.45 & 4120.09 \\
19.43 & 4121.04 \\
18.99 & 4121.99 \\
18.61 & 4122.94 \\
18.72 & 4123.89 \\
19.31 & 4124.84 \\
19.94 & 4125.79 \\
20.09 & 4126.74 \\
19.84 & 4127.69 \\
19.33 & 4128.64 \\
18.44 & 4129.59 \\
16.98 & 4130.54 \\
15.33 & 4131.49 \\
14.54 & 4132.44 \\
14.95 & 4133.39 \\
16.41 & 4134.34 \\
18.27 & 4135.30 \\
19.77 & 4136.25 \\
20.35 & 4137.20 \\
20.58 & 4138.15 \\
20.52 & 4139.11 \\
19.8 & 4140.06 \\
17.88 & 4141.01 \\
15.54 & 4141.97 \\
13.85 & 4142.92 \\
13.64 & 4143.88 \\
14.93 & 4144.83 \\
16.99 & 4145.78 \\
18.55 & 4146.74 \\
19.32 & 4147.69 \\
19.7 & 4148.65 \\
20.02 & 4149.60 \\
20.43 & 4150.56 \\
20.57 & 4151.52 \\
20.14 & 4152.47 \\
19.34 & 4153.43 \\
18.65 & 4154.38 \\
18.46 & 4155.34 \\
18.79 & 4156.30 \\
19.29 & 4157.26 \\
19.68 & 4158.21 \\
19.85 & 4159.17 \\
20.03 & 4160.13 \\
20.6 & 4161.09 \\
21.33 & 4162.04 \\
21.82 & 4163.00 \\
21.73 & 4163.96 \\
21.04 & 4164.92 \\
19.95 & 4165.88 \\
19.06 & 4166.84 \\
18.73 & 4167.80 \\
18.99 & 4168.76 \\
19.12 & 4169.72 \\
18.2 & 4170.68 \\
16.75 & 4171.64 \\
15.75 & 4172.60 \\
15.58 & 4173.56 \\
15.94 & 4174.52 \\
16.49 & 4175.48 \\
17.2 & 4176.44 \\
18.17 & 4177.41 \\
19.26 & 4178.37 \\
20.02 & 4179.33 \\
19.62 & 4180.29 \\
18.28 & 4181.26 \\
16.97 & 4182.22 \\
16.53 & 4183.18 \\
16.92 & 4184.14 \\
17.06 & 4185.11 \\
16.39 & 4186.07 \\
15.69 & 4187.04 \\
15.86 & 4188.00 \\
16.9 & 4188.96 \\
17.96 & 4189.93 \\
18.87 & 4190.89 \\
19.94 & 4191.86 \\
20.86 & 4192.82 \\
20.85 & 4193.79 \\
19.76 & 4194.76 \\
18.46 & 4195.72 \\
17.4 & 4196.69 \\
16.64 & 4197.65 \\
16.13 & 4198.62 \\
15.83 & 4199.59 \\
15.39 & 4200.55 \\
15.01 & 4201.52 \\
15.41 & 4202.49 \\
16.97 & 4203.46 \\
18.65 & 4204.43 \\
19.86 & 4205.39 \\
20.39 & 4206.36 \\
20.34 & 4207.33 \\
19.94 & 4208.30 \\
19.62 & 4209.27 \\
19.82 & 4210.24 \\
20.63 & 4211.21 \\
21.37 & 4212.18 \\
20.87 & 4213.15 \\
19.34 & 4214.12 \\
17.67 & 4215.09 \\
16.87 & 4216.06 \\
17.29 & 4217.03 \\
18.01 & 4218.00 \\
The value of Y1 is 1.71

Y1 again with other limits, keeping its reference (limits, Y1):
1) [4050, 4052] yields 1.72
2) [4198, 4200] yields 1.43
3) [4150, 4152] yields 1.83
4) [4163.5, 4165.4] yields 1.91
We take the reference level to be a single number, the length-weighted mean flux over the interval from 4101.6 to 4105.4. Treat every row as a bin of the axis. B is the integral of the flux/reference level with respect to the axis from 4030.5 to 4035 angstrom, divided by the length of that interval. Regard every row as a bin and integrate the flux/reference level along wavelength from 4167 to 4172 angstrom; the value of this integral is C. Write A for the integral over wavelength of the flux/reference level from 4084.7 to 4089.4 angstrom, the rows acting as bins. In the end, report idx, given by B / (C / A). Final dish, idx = 0.88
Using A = 6.5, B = 0.77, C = 5.65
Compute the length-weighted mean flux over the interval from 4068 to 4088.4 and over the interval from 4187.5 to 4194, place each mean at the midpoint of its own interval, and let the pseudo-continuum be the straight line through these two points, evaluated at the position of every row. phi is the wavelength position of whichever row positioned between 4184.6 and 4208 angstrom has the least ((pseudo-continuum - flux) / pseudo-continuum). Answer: 4192.82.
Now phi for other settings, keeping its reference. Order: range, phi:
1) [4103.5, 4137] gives 4113.45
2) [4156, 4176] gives 4163.00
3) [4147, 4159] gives 4151.52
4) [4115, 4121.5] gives 4115.35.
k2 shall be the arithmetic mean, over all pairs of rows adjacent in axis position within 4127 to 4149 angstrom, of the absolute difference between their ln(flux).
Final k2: 0.065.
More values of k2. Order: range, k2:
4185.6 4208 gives 0.044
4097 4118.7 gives 0.020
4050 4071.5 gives 0.062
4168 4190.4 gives 0.041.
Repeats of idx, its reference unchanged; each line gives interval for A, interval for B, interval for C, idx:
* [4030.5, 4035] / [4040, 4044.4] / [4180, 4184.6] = 0.67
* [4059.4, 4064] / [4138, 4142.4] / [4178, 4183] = 0.78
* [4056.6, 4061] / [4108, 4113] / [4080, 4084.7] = 0.85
